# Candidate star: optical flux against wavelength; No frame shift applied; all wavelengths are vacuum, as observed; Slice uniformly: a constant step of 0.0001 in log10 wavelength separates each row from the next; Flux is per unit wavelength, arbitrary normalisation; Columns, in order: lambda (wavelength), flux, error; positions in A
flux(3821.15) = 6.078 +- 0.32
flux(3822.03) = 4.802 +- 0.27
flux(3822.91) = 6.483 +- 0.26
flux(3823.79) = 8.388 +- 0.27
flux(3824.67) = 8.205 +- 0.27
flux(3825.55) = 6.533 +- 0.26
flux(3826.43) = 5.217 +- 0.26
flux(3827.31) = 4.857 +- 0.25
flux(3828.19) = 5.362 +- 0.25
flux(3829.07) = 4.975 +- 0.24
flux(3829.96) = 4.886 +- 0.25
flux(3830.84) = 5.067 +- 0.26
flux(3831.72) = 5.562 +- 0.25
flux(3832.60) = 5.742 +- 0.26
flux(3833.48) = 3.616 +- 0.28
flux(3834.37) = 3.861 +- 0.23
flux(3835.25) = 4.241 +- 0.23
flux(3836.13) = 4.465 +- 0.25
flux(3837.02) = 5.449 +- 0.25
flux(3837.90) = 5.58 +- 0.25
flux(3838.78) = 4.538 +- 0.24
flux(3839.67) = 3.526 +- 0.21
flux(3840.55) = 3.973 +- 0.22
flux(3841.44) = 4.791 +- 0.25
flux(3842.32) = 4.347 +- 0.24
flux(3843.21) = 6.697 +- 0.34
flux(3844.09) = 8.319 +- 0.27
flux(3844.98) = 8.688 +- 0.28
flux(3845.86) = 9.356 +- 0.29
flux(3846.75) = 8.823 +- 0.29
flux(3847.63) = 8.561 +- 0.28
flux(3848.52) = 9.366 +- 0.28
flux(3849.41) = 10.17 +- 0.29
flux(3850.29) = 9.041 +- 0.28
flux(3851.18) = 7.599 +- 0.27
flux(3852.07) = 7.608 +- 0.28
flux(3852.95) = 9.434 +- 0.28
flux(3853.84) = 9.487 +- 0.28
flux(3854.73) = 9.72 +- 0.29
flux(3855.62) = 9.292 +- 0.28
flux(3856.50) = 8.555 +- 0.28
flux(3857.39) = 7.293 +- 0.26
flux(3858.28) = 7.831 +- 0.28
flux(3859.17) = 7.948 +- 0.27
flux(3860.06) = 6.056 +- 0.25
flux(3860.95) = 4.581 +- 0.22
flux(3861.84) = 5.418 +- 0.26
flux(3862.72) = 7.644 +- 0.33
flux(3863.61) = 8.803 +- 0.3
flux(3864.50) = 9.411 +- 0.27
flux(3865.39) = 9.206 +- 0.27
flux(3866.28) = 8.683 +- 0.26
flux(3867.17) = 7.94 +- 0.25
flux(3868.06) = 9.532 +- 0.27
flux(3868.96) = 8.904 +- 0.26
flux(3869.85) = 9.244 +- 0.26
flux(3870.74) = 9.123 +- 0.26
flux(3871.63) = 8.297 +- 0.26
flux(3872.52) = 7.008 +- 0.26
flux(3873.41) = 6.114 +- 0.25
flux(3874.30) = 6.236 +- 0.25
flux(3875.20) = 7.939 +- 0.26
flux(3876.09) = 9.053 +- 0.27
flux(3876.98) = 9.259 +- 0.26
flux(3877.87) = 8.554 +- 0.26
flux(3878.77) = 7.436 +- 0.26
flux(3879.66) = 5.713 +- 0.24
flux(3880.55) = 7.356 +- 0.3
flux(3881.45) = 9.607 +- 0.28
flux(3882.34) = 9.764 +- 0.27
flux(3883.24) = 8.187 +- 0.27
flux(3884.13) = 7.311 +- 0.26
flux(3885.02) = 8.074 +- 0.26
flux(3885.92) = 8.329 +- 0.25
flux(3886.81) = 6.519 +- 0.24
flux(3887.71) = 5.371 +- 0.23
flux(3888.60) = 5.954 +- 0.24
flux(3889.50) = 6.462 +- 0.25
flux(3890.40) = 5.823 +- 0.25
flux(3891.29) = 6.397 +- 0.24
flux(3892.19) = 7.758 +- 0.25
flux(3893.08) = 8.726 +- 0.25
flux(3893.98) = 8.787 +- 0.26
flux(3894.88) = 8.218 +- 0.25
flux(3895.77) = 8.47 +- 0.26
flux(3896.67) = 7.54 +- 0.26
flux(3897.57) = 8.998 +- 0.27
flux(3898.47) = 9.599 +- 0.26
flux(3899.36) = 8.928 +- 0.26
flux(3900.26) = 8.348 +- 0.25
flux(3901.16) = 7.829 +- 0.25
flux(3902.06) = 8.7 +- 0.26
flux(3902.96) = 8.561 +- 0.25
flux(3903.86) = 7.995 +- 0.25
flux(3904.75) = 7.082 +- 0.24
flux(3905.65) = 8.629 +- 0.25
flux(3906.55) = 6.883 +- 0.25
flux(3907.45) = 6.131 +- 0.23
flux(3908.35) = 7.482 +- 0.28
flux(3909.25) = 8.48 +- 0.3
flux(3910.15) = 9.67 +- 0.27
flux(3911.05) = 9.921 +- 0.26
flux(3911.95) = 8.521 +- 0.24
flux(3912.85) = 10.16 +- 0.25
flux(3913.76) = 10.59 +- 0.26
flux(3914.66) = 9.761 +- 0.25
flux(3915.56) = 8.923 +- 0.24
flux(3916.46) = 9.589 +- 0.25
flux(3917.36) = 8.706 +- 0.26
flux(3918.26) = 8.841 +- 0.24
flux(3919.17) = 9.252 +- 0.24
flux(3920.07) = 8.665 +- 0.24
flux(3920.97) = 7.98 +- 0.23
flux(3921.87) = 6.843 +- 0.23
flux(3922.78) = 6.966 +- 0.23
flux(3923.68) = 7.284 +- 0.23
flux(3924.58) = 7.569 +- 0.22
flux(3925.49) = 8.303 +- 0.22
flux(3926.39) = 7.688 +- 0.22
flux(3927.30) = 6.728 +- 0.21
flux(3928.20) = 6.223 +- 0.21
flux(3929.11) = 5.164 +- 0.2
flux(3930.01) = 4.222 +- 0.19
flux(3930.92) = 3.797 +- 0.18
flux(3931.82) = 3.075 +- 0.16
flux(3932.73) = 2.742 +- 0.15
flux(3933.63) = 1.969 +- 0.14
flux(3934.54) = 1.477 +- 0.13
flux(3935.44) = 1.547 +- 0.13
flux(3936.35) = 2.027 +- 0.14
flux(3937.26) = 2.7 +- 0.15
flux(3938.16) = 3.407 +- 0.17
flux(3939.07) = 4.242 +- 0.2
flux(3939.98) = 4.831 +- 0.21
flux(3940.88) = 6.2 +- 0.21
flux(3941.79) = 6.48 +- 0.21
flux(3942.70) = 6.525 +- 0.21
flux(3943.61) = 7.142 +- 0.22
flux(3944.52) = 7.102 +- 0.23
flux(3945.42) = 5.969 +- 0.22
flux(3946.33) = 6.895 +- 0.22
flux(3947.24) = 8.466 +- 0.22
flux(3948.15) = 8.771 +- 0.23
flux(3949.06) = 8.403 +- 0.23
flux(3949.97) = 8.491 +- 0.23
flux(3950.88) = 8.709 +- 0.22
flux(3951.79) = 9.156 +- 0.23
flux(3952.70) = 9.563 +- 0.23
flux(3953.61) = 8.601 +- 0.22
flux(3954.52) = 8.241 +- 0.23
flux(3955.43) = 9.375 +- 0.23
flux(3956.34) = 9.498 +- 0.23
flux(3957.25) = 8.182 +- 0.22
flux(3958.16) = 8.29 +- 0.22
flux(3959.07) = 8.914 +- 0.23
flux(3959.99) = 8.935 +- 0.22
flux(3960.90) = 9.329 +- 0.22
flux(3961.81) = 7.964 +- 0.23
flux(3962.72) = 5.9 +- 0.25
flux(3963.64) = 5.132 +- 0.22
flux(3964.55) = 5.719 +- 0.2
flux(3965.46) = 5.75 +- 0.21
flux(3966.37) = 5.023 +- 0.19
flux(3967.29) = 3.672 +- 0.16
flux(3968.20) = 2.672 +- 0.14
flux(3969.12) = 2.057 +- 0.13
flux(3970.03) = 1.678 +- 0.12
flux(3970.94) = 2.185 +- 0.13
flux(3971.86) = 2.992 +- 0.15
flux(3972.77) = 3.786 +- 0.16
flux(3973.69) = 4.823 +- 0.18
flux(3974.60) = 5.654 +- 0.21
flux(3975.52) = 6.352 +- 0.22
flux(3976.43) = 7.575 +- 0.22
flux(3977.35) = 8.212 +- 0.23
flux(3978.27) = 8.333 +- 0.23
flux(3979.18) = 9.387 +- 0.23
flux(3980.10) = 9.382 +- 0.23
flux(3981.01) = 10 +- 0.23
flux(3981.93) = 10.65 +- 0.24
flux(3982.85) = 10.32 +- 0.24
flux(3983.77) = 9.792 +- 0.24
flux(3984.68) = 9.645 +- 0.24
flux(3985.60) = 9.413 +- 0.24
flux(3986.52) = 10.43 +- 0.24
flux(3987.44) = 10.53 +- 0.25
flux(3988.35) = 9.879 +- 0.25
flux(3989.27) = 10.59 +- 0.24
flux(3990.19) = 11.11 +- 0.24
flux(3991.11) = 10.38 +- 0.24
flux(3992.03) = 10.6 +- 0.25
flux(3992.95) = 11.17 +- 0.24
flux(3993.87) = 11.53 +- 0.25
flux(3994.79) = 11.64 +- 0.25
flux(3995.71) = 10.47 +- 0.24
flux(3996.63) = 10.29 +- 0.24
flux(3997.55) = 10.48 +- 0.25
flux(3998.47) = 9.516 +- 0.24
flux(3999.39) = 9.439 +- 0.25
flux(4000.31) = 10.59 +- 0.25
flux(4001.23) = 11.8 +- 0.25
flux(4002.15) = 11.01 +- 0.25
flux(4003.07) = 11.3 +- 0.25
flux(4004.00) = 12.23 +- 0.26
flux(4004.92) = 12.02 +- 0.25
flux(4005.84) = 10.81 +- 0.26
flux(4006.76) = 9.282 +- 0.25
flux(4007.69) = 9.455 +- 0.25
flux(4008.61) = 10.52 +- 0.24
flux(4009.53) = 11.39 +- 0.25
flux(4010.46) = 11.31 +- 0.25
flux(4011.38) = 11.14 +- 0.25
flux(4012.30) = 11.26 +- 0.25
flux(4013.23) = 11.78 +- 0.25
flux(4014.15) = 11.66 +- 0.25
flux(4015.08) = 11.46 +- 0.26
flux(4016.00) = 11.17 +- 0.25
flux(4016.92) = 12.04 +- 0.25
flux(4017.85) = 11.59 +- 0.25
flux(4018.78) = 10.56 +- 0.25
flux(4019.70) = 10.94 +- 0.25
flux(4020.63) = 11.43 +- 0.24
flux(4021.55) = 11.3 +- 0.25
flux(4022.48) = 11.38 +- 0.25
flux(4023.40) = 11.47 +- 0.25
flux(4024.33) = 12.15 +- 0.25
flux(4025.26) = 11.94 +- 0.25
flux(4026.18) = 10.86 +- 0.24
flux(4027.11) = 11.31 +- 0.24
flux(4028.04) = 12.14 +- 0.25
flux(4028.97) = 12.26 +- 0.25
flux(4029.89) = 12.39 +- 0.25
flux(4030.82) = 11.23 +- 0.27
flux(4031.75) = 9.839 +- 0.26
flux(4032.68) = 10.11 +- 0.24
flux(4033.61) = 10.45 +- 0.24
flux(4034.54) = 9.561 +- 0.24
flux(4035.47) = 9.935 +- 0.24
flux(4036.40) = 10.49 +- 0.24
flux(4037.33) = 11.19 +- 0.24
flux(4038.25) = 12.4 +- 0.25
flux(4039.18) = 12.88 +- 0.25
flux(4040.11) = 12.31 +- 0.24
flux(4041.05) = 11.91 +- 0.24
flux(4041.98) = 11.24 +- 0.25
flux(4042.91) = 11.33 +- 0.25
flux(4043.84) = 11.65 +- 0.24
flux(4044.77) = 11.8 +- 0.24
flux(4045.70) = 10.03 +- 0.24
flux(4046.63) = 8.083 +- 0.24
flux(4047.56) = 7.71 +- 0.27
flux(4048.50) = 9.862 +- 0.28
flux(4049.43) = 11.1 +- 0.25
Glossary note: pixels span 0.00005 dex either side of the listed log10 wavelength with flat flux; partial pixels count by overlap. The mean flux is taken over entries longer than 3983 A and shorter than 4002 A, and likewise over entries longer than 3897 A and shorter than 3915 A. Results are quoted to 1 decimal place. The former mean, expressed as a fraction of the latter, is 1.2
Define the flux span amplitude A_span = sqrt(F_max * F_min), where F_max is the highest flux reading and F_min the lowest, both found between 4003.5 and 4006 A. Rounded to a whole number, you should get 11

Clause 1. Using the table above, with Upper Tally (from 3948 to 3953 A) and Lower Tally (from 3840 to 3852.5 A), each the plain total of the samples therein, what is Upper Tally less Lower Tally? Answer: -54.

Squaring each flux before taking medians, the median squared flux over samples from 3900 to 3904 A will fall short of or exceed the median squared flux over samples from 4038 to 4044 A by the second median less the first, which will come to 72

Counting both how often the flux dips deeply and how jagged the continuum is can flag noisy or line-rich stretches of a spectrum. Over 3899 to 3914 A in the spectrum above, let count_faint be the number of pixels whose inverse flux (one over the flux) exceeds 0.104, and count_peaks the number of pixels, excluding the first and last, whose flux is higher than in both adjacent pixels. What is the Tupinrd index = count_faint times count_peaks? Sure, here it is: 39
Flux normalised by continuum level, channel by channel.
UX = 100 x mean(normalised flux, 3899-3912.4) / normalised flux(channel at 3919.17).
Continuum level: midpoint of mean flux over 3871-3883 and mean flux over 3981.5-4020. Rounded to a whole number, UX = 89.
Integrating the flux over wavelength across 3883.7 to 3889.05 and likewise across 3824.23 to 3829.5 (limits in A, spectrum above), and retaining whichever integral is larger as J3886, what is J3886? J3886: 37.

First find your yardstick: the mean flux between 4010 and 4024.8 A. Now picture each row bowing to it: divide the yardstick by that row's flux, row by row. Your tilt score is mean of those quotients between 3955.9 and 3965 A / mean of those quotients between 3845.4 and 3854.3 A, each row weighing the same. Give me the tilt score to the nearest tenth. 1.2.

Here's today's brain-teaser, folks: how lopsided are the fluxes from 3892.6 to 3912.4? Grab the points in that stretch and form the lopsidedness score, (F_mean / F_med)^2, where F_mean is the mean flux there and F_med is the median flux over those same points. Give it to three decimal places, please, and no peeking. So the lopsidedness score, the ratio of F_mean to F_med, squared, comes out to 0.963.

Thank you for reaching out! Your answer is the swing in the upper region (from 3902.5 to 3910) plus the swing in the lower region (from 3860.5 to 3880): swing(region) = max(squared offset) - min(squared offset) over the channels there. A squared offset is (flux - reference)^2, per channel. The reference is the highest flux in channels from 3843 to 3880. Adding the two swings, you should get 45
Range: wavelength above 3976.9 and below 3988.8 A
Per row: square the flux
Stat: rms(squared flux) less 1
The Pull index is 94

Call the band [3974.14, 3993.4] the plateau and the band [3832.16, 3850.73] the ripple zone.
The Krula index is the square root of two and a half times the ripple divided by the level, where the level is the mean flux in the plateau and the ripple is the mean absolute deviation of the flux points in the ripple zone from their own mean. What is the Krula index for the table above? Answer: 0.74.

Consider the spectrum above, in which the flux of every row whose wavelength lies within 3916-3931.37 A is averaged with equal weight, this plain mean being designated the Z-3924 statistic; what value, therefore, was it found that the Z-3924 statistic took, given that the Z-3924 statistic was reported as 7.3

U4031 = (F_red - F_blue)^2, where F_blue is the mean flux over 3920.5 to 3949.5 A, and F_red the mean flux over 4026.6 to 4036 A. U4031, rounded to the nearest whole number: 28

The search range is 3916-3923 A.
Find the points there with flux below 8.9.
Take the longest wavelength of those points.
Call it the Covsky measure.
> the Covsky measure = 3922.78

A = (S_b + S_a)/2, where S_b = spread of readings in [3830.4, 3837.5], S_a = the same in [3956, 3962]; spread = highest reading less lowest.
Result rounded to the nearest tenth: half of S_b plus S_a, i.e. 1.8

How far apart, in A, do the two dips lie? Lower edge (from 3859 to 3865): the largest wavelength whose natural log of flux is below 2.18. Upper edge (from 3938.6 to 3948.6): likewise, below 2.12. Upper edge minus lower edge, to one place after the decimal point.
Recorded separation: 82.7 A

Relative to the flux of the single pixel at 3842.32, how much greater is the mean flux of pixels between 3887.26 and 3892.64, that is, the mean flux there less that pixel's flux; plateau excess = 1.95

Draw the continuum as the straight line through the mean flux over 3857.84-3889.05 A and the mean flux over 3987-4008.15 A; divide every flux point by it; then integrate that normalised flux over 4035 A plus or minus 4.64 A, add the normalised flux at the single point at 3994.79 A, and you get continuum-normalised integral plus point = 10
